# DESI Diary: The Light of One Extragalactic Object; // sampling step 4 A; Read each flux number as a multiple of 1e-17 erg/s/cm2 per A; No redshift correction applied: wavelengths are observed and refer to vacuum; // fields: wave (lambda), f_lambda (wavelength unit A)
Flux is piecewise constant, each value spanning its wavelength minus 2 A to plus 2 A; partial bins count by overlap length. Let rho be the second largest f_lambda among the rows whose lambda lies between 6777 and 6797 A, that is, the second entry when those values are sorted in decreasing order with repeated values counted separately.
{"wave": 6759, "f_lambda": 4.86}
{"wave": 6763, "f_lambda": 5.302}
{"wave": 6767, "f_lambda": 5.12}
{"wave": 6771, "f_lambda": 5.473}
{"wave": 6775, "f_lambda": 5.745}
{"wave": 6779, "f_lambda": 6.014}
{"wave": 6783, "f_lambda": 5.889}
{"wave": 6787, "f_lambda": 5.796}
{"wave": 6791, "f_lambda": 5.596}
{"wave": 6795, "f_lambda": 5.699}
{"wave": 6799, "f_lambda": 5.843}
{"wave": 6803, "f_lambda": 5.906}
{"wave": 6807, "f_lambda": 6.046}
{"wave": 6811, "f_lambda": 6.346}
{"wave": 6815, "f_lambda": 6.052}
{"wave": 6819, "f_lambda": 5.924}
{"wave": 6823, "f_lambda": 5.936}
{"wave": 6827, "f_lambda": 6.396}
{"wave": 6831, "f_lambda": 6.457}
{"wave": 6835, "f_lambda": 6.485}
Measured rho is 5.889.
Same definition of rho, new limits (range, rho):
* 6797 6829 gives 6.346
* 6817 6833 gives 6.396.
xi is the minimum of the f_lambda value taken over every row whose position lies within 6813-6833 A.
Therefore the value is 5.924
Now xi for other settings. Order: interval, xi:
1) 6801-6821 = 5.906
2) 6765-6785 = 5.12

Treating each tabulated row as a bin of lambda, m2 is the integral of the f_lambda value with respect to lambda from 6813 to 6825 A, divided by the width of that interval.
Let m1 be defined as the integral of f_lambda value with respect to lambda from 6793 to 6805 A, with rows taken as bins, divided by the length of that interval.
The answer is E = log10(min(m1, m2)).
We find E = 0.765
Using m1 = 5.82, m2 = 5.97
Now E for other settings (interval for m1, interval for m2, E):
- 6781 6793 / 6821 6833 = 0.760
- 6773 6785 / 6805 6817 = 0.770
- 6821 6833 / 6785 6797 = 0.756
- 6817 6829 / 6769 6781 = 0.759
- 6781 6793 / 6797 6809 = 0.760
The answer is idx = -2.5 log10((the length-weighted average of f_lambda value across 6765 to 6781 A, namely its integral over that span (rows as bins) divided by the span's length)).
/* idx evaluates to -1.87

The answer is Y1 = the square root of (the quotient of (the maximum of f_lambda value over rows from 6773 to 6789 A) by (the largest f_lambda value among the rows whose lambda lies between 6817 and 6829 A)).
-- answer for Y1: 0.97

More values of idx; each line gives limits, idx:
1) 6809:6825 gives -1.96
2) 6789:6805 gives -1.90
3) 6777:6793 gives -1.91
